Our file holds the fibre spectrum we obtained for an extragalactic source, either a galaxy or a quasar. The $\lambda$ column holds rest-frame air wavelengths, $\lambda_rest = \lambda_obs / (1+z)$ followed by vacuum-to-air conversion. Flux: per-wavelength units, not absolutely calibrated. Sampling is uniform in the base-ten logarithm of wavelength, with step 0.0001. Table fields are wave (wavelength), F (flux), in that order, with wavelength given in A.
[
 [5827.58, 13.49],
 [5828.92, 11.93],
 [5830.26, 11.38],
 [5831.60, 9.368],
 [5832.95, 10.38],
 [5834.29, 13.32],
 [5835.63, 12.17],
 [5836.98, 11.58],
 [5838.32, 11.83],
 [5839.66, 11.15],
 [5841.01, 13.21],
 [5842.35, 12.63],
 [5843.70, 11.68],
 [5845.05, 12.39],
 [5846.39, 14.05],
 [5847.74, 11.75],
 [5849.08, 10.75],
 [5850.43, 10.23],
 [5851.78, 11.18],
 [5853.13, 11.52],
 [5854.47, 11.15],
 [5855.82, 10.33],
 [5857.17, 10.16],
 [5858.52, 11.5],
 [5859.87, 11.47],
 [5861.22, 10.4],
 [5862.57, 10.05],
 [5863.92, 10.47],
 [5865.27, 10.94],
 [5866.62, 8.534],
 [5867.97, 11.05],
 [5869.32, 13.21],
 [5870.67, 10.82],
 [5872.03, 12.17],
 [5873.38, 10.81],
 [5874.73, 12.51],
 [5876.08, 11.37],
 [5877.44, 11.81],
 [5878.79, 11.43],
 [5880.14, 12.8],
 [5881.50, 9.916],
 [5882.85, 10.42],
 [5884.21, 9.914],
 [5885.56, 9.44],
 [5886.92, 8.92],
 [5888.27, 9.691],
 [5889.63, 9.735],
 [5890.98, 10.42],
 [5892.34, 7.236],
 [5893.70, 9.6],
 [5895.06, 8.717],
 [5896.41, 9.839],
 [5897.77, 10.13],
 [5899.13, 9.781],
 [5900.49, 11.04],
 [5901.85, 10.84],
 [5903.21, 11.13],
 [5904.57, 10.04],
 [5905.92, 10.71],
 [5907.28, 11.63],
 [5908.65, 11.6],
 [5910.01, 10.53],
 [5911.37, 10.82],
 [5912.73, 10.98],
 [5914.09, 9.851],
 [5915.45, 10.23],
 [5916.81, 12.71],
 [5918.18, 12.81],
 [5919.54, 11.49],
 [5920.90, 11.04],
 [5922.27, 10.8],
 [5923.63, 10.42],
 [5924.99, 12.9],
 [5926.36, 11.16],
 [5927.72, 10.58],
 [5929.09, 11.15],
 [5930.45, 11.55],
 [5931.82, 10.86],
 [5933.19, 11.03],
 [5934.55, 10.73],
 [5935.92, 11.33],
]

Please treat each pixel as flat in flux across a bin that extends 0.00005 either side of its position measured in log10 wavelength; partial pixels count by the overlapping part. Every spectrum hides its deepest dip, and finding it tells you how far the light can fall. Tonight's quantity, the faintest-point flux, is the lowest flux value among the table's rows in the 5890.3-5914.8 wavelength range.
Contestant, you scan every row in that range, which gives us 7.236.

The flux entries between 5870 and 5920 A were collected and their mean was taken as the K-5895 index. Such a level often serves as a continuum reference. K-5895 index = 10.6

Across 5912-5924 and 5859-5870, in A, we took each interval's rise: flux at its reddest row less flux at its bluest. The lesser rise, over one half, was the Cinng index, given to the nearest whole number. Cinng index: -1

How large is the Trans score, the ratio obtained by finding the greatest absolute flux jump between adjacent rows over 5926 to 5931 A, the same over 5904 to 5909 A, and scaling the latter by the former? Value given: 1.6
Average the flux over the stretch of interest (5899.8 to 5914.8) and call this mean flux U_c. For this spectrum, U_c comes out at 10.8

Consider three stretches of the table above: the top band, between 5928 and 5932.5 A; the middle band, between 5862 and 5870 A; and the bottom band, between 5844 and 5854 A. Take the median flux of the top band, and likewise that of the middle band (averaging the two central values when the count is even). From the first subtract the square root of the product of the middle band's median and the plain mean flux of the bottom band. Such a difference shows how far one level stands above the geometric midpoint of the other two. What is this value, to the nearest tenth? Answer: 0.0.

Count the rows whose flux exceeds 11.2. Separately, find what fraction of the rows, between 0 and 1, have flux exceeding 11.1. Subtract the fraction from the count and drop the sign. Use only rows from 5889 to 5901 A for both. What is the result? 0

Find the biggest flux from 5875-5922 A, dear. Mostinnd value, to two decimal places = 12.81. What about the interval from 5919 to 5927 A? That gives 12.90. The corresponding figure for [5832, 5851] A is 14.05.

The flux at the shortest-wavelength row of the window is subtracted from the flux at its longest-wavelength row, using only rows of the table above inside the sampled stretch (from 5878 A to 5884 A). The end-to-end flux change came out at -1.0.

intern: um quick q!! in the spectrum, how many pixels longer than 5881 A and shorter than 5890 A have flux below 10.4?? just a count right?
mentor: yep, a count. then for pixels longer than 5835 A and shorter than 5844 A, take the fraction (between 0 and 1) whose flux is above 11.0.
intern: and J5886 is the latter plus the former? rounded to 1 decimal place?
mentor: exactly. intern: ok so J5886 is 7.0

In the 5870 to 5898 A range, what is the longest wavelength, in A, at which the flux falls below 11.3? 5897.77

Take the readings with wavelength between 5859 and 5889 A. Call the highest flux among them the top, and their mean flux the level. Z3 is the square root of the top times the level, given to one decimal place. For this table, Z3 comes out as 12.0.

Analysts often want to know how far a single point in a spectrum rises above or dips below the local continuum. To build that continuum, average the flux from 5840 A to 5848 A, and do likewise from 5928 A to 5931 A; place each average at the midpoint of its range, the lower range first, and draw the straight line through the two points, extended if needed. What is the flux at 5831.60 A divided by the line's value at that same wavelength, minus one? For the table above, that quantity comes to -0.27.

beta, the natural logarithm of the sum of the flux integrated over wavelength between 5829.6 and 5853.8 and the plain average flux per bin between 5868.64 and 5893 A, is 5.68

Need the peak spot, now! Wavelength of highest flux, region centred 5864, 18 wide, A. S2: 5869.32 A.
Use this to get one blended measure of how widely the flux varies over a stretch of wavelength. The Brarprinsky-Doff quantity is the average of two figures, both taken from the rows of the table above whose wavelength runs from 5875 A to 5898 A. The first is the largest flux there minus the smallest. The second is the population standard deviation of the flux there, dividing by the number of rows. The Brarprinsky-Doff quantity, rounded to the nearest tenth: 3.4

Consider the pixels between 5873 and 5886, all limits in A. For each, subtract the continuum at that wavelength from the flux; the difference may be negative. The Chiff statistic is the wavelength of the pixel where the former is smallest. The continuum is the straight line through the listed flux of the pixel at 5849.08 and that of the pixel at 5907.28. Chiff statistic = 5885.56 A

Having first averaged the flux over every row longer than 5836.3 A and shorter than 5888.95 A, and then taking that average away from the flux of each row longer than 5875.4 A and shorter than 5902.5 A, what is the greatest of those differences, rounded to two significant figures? 1.6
